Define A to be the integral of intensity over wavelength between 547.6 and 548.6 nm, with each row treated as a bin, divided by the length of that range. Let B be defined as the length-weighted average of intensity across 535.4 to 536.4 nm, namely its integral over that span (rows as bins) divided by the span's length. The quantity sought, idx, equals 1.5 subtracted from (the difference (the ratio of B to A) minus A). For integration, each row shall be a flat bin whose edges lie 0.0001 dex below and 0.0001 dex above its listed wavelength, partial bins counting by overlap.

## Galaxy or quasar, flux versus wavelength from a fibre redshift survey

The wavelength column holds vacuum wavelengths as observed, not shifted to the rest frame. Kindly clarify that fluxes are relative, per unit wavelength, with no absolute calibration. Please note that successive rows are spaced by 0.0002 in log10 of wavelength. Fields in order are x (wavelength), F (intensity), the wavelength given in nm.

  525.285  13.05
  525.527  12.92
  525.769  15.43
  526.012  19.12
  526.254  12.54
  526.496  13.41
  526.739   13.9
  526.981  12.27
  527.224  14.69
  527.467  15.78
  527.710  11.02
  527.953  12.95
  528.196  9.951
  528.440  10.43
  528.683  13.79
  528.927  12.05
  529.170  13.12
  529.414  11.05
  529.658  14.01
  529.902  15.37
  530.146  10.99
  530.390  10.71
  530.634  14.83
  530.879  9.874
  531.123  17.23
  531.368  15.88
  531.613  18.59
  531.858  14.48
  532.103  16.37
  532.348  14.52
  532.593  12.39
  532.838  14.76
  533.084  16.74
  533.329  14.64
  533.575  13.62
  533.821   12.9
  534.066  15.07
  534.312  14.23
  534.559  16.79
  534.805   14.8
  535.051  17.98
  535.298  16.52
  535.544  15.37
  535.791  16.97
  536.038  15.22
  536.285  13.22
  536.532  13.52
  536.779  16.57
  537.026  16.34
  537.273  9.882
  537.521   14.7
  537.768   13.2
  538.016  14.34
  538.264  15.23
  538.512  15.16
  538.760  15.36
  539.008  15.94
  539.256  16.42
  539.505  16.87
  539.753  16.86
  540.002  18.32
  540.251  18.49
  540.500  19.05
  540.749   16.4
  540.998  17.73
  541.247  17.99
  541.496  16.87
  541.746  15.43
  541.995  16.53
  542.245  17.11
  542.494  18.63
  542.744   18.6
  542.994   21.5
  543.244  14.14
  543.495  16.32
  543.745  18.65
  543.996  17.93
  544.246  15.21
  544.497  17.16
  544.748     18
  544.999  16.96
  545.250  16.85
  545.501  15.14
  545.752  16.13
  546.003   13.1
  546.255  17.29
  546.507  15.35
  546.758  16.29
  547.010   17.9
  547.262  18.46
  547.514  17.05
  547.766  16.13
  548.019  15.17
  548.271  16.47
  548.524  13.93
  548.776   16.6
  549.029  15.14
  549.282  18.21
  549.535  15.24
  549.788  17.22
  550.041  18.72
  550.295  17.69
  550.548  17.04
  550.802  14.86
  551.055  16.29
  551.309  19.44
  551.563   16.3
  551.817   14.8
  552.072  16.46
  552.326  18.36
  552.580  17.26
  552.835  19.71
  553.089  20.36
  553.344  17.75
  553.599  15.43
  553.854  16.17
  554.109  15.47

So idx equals -16.1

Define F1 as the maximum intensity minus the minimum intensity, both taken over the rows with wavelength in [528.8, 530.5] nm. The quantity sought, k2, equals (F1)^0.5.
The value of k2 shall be 2.16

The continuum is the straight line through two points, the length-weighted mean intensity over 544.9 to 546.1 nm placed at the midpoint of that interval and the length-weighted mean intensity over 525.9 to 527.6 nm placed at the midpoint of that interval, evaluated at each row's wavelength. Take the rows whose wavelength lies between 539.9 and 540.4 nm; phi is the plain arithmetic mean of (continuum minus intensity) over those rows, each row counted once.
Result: -3.1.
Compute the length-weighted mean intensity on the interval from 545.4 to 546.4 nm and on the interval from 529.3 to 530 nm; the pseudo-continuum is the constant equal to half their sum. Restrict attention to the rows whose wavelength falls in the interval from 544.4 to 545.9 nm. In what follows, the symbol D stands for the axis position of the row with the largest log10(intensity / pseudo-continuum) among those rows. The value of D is 544.748 nm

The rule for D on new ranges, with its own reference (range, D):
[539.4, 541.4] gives 540.500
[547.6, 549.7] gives 549.282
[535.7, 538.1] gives 535.791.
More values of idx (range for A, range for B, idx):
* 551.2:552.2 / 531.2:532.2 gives -17.2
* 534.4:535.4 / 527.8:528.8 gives -17.2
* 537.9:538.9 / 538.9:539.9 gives -15.4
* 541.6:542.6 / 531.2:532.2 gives -17.4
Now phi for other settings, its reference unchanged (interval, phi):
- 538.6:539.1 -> -0.4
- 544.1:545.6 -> -0.9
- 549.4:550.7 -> -1.2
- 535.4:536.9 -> -0.1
